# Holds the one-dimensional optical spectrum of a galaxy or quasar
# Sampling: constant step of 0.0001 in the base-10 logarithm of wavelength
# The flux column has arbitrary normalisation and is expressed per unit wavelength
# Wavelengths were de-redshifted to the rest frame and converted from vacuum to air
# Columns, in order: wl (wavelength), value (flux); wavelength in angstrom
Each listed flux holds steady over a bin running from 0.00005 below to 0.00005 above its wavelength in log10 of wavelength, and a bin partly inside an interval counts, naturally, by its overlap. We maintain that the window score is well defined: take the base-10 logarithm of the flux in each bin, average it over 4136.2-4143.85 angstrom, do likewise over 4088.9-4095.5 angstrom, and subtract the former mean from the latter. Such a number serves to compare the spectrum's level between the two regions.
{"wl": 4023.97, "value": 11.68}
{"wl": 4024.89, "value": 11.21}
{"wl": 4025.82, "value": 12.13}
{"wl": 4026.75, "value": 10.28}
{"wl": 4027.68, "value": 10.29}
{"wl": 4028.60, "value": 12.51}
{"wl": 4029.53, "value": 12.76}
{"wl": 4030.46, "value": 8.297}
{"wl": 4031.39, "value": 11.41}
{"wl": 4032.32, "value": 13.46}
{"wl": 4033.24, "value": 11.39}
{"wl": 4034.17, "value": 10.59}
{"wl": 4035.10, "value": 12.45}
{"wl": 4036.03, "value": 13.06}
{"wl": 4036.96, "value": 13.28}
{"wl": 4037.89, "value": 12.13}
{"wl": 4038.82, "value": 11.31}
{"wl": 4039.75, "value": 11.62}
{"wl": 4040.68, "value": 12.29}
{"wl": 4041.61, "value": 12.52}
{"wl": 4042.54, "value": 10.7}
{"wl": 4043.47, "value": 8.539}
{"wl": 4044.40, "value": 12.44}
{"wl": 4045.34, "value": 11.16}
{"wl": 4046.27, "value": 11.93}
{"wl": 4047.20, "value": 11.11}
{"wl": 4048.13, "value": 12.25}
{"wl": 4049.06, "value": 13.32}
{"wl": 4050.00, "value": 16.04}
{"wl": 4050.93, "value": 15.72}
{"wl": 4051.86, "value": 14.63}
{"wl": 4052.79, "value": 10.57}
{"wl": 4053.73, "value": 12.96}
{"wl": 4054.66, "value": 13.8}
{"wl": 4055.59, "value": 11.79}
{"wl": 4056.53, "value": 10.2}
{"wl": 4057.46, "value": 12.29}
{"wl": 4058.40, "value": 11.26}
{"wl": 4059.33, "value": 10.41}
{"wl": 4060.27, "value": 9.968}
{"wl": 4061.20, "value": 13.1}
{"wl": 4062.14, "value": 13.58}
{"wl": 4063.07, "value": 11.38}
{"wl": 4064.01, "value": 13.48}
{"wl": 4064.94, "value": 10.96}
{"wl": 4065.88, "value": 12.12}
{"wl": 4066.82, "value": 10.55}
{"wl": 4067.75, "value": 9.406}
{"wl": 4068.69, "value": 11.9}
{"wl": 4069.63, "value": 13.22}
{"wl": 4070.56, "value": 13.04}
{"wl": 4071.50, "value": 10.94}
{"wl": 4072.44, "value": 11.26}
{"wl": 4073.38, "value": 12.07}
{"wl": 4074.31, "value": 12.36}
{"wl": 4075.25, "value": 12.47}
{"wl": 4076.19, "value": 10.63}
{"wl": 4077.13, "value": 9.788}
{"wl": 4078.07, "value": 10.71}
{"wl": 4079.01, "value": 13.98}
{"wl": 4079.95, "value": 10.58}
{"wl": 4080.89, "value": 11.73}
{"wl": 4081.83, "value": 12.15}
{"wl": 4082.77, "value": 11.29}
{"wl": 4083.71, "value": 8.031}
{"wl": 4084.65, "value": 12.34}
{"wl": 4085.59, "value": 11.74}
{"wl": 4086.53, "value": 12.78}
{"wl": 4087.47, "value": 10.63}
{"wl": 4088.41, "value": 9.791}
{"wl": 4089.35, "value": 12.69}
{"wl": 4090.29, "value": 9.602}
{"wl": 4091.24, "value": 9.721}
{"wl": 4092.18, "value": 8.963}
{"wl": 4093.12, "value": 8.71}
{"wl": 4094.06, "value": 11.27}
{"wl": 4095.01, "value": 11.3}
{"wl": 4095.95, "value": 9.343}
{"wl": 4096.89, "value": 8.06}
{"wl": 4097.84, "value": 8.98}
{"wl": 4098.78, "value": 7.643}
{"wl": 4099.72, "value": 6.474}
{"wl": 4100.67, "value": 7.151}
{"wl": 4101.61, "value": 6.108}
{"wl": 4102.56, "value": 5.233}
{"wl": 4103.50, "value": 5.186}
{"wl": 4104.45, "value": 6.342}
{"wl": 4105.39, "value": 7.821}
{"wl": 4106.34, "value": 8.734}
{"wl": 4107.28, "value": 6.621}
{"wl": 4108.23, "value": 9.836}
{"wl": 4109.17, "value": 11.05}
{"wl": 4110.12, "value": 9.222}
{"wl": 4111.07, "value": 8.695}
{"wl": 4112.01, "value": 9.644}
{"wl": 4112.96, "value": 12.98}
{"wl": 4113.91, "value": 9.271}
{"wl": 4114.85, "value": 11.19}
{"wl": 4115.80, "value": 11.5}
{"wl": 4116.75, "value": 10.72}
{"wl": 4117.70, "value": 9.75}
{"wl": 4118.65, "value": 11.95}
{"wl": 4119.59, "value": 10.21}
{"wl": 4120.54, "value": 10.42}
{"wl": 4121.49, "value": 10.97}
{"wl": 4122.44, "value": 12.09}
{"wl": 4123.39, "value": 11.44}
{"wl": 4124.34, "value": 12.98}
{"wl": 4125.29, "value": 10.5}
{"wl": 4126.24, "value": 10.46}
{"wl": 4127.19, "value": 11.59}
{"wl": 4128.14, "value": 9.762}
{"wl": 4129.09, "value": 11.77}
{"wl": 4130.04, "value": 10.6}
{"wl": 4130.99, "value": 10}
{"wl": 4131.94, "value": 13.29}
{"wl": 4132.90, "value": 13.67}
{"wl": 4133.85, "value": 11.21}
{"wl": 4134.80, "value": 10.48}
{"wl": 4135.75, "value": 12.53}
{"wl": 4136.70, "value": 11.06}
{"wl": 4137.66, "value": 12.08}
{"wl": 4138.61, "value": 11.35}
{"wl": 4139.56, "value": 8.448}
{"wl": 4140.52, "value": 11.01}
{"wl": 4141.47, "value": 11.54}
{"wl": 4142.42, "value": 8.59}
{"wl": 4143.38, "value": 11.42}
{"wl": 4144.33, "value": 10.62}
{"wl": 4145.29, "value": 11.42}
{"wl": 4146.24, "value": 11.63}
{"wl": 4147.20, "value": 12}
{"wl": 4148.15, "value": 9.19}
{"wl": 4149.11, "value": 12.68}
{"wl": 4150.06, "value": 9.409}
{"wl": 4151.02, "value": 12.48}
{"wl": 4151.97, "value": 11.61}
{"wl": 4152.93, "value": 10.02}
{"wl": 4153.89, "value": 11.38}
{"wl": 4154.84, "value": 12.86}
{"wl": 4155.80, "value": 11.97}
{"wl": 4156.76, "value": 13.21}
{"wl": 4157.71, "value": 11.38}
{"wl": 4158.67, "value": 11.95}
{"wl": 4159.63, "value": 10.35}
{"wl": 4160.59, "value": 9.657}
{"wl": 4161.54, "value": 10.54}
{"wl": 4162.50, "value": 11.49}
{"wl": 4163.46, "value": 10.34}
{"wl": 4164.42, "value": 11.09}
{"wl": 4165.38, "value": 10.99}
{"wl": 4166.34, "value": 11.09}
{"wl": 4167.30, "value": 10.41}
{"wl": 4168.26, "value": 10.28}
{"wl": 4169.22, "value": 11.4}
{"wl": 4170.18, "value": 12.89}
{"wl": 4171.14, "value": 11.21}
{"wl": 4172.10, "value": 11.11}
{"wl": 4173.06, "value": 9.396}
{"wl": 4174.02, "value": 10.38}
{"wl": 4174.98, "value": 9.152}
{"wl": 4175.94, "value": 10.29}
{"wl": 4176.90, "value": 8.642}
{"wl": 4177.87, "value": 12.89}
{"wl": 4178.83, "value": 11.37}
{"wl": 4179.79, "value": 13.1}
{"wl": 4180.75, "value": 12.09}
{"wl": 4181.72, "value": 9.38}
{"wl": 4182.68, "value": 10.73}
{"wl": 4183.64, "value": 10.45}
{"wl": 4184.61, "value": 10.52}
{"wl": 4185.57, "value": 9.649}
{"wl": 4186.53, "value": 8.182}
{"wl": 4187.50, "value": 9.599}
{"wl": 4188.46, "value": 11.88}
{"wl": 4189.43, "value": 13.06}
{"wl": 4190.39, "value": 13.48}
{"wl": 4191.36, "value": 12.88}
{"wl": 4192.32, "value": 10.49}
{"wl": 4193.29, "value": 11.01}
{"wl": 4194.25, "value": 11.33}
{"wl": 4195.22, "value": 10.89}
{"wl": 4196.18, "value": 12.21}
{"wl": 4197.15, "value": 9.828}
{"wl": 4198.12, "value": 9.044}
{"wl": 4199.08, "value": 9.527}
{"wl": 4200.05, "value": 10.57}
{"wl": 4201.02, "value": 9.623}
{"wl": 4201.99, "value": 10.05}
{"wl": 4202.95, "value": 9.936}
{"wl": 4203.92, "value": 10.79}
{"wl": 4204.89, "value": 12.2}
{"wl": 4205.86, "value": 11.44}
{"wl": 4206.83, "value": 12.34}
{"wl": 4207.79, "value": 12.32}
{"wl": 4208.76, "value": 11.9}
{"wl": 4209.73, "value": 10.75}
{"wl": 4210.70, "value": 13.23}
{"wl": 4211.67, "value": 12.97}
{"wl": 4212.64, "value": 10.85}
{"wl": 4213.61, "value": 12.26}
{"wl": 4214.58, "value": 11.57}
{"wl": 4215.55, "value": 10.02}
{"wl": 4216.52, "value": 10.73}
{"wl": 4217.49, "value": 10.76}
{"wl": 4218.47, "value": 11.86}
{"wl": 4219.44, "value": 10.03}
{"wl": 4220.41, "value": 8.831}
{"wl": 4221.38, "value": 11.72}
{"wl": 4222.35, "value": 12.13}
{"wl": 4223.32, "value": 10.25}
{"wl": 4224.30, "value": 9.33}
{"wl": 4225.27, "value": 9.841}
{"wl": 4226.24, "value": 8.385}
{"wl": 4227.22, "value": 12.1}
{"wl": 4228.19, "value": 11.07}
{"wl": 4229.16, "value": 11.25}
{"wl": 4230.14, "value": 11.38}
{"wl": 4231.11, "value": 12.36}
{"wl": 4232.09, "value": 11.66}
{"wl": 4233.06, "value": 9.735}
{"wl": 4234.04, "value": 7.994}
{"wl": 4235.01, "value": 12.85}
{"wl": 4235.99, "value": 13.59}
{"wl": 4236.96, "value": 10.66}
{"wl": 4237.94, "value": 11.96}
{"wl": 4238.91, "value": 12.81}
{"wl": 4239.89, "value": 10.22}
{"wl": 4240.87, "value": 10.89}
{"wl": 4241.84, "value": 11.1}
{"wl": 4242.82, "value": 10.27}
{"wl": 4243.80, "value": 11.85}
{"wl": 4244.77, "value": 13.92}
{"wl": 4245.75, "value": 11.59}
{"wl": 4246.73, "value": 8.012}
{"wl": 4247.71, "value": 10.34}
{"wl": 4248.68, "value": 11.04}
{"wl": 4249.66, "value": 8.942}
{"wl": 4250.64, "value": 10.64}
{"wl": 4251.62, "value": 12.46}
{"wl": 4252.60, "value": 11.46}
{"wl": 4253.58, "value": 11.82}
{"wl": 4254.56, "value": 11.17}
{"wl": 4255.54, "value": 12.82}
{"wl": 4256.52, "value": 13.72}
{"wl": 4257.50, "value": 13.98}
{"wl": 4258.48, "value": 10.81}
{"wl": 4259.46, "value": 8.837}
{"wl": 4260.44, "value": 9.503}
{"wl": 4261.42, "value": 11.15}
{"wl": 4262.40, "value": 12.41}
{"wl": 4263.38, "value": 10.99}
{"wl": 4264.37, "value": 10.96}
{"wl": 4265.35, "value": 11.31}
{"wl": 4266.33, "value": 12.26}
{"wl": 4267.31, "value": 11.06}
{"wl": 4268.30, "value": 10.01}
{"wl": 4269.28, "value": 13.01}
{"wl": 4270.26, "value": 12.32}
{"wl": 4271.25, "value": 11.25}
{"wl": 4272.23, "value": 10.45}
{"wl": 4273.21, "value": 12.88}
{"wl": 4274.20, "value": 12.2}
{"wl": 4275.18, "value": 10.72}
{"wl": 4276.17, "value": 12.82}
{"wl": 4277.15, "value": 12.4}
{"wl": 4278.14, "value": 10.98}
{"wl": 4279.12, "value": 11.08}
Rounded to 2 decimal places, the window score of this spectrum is -0.02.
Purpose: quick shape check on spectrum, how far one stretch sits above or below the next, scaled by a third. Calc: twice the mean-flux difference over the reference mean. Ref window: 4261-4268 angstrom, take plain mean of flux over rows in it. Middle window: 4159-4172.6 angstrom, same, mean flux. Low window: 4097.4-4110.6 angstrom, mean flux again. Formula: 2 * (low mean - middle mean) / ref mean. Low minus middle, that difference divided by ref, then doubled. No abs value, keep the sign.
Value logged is -0.6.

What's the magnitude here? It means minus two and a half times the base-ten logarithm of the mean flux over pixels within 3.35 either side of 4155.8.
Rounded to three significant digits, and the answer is -2.68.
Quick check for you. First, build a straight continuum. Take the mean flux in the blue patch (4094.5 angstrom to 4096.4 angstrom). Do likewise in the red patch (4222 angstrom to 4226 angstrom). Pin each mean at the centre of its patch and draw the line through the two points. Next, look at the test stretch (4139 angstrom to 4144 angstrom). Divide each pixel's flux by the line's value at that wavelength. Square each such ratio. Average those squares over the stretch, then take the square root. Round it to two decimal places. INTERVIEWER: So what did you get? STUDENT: 1.00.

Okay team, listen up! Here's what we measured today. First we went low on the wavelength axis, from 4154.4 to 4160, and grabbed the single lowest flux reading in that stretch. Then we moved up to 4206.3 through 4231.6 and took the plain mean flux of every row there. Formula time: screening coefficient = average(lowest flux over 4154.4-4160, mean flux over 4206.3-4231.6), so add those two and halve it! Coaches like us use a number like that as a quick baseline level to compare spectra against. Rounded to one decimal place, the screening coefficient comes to 10.8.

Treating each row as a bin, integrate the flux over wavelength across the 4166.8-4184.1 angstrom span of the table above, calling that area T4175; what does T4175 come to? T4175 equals 187.6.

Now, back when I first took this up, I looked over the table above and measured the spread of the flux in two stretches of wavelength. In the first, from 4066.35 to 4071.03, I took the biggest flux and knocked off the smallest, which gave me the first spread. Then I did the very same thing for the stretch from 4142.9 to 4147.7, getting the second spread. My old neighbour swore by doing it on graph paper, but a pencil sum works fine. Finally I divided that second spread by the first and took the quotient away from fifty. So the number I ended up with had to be 49.64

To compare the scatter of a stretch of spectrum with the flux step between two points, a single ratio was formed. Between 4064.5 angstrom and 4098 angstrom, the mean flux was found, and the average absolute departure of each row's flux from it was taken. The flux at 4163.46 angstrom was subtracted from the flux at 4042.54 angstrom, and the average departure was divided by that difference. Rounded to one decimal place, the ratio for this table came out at 3.4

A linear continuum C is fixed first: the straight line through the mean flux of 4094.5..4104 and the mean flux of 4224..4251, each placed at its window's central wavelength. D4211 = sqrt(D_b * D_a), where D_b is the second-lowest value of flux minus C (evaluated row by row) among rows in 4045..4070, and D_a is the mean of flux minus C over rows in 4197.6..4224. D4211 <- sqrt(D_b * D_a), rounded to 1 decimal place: 1.6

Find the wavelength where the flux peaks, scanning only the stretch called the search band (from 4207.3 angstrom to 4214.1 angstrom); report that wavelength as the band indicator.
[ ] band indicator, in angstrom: 4210.70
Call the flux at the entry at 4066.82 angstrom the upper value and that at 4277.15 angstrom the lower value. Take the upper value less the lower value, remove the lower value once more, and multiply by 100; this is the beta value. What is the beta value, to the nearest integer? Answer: -1425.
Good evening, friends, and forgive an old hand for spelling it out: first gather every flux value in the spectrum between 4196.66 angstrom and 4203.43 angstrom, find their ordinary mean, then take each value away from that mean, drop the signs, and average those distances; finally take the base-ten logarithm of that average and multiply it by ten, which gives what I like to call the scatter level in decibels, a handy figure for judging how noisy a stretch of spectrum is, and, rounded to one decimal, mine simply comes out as -4.7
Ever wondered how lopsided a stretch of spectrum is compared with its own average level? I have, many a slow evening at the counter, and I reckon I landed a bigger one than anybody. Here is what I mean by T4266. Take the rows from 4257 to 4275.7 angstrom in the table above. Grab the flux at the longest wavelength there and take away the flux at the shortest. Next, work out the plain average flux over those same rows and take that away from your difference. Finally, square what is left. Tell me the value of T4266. 214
